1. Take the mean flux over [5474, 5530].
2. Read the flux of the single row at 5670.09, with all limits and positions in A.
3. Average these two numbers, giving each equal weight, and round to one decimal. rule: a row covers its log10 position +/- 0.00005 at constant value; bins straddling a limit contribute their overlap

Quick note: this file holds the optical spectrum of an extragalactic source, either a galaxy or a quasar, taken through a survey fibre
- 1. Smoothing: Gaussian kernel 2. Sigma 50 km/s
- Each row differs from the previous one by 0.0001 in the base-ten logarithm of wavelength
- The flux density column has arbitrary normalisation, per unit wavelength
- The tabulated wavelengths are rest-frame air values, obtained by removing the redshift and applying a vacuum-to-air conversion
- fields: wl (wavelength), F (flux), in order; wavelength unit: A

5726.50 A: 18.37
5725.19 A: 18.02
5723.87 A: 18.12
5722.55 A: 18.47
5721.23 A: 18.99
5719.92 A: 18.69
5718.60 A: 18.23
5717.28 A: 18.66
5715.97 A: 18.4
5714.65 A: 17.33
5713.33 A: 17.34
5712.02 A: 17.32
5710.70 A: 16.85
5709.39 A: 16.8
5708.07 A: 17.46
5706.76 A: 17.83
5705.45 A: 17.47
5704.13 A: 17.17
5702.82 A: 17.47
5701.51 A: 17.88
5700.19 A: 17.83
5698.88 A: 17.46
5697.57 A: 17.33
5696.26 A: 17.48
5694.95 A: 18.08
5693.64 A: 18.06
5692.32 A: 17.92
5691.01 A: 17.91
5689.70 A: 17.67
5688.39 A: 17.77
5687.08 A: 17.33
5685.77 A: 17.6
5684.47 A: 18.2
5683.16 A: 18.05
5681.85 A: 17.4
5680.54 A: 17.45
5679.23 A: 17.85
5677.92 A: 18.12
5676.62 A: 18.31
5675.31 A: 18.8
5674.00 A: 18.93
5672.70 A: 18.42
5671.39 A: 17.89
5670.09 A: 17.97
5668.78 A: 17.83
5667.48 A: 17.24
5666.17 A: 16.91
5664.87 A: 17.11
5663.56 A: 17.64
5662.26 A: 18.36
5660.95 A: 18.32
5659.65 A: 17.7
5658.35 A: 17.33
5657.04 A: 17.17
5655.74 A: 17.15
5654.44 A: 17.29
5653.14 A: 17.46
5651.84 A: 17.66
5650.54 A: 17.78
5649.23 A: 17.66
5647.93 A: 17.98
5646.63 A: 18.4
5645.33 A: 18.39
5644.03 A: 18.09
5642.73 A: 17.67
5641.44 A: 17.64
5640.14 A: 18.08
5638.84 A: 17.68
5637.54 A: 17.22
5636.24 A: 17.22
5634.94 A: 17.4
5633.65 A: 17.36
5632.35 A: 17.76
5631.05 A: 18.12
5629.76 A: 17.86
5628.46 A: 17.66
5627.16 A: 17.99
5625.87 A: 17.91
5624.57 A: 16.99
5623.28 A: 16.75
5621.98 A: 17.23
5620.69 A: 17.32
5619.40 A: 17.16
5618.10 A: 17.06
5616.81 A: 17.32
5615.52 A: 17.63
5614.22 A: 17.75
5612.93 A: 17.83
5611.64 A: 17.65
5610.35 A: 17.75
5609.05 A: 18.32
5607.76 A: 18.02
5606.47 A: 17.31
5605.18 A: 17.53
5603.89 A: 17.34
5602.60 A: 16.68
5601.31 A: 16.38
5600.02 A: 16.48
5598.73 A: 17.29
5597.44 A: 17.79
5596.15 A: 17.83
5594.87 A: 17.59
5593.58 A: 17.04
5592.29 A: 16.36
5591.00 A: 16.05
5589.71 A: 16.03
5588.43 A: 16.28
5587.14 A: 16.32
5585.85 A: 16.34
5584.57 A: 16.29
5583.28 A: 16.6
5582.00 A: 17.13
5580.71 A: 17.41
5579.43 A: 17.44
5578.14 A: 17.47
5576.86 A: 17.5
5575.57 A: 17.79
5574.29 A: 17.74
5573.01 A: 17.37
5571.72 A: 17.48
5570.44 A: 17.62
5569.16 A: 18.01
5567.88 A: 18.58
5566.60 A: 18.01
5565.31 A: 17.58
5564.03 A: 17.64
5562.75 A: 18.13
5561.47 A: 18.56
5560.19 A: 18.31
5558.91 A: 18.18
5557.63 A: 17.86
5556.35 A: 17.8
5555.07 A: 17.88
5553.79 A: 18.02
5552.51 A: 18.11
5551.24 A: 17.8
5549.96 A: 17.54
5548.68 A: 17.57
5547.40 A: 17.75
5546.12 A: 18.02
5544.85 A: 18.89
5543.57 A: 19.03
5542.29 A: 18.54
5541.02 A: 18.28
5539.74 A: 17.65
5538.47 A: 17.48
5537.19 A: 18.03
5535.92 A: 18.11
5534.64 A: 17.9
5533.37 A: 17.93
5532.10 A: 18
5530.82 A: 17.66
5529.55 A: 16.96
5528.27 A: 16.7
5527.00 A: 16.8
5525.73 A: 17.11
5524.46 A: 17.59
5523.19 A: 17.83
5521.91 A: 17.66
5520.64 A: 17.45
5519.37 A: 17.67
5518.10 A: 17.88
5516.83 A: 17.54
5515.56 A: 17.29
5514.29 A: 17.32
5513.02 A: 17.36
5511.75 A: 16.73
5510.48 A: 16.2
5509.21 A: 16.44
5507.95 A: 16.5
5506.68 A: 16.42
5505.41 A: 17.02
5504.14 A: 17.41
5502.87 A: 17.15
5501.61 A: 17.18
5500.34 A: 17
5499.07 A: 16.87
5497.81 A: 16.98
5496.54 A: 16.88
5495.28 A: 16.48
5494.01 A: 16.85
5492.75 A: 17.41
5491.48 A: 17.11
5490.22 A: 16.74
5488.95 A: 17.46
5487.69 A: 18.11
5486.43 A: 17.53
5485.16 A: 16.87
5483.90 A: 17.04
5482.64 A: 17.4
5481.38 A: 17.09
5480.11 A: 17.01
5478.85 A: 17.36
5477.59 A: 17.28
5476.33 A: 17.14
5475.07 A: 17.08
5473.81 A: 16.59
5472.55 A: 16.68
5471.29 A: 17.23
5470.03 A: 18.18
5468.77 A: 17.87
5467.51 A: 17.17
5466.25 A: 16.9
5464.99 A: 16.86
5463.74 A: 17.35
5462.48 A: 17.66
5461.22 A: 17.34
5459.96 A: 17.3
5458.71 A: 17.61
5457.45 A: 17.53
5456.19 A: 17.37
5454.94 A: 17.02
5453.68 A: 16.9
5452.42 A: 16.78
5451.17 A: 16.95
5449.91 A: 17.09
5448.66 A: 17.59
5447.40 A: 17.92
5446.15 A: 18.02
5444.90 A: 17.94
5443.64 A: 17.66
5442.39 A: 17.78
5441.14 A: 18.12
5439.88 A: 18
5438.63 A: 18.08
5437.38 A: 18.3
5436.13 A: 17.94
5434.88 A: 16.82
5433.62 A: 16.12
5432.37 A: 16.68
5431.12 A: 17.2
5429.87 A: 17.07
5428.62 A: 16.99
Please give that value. 17.6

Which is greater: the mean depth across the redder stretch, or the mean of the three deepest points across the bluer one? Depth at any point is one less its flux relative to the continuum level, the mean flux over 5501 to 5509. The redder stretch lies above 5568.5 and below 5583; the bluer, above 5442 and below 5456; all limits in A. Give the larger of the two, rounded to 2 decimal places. 0.00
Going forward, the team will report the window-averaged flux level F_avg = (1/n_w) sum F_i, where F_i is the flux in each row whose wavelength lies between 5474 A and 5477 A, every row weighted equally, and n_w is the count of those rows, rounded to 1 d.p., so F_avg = 17.1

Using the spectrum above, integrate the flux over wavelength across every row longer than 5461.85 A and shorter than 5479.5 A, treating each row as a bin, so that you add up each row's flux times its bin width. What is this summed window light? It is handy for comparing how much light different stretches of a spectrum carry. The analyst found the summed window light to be 304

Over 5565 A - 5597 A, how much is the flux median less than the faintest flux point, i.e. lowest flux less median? -1.41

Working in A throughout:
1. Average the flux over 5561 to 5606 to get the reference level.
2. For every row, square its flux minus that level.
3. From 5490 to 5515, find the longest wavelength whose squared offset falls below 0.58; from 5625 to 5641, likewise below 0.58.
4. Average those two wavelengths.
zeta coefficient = 5576.6 A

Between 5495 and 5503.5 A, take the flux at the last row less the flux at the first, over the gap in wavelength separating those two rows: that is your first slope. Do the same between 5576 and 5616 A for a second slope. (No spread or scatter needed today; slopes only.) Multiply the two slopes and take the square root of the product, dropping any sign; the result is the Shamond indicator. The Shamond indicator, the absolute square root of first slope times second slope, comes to 0.017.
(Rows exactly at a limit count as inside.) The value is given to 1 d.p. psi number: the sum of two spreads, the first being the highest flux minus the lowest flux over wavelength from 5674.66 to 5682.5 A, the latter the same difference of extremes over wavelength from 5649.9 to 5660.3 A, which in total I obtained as 2.0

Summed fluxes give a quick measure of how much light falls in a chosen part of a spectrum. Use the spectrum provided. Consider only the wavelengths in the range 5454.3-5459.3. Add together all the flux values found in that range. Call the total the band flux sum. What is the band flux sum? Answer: 69.5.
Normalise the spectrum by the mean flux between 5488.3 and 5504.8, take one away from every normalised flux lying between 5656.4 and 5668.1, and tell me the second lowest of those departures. 0.00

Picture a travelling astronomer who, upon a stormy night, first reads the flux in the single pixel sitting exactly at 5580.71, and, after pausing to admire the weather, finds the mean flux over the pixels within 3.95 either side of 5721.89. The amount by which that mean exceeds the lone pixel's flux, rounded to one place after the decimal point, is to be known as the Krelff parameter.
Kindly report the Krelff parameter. 1.0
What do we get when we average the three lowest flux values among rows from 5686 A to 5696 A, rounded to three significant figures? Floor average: 17.6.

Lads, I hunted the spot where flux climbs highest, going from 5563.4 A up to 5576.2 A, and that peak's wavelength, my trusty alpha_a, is 5567.88 A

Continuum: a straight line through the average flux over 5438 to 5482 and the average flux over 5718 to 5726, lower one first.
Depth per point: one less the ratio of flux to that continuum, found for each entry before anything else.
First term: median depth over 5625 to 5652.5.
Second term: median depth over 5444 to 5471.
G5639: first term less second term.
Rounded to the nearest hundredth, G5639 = 0.02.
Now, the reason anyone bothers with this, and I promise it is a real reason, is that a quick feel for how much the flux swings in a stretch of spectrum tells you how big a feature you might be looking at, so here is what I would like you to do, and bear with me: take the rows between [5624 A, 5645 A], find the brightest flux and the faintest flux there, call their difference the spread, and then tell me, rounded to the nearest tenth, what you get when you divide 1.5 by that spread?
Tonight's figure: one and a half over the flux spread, 1.3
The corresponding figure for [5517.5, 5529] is 1.3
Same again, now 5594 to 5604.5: 1.0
